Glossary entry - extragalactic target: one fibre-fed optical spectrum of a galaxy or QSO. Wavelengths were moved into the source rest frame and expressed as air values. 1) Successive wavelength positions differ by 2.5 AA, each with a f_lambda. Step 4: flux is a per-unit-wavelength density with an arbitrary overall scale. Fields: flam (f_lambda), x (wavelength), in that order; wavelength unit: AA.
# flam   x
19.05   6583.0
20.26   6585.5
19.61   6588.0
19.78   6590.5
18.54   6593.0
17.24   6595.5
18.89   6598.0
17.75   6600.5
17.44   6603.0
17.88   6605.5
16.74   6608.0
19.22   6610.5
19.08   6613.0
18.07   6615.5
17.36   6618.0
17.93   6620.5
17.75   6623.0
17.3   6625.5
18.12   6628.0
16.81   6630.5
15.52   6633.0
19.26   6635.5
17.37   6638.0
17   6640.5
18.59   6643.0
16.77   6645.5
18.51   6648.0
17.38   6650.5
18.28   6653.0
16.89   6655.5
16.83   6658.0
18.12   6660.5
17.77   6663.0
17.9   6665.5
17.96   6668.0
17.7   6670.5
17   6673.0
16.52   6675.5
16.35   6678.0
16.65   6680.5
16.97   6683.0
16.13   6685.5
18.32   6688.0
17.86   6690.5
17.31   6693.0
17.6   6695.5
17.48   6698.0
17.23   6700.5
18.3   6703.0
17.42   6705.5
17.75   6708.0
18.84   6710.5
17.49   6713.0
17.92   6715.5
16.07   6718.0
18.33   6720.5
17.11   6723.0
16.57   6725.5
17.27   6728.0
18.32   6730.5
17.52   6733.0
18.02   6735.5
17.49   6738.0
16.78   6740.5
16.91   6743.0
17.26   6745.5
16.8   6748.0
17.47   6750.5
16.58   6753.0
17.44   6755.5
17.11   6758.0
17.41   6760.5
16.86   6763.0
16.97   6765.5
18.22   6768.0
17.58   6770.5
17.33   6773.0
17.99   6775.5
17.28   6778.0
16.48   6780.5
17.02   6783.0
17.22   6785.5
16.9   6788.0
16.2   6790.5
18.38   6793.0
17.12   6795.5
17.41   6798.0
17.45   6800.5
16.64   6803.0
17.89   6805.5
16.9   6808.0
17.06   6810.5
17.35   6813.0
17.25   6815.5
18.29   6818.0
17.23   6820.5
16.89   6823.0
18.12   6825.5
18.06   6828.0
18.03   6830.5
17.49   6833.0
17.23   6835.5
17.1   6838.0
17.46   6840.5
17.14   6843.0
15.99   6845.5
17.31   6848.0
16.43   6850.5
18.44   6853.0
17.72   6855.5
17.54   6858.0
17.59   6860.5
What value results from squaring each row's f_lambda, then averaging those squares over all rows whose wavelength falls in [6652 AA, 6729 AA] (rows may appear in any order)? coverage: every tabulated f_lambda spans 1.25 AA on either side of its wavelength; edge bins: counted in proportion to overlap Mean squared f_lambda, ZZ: 304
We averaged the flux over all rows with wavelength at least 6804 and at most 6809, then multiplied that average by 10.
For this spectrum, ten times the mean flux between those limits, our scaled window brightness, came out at 174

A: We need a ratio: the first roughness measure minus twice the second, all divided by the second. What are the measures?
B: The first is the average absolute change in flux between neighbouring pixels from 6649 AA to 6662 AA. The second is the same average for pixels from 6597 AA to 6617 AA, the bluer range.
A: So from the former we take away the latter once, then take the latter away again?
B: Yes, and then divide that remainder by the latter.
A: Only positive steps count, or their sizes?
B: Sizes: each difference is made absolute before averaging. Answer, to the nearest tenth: -1.0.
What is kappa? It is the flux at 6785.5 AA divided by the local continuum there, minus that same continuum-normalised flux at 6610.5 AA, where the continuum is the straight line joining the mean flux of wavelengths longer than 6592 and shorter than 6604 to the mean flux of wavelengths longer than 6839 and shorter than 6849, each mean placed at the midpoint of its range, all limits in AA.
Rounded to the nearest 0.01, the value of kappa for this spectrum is -0.07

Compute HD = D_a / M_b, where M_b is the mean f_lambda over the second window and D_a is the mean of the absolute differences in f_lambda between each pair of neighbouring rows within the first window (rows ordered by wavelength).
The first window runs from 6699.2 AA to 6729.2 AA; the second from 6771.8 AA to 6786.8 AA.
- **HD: 0.062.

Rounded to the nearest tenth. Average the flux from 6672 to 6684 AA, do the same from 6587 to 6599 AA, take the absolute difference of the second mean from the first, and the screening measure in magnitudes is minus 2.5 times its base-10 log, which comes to -0.8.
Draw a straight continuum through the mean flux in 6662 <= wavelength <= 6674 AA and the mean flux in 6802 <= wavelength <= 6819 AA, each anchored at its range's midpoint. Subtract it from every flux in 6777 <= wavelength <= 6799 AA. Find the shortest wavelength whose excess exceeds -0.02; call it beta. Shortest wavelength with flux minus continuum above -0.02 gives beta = 6793.0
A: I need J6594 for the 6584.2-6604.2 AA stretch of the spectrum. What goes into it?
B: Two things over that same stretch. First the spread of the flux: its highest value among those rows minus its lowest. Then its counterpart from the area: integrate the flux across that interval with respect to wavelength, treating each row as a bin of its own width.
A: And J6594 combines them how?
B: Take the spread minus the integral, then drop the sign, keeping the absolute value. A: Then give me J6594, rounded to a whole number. 371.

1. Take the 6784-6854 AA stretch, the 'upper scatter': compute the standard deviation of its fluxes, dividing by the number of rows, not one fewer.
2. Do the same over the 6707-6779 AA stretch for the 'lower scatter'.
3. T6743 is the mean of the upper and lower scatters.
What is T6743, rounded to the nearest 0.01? 0.61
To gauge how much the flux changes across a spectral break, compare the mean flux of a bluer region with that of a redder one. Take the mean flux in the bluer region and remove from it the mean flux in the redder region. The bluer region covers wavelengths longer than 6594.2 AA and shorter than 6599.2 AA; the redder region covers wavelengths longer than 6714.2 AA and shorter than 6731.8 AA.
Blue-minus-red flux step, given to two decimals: 0.69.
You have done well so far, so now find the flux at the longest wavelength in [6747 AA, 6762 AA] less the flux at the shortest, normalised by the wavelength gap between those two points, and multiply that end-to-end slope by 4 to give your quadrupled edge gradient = 0.20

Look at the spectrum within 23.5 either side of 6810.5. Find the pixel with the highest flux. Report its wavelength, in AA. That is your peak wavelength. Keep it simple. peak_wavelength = 6793.0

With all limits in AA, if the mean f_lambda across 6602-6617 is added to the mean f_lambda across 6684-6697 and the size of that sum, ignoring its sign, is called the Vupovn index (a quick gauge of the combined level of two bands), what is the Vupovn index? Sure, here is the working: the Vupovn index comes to 35.5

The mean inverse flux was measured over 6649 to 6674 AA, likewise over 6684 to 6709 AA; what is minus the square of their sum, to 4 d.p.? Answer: -0.0130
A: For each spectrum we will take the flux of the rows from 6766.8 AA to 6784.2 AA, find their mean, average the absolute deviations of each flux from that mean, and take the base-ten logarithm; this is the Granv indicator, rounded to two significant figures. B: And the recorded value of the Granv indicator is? -0.35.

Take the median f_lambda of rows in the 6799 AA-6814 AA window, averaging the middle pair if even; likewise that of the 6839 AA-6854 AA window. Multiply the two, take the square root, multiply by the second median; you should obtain 297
